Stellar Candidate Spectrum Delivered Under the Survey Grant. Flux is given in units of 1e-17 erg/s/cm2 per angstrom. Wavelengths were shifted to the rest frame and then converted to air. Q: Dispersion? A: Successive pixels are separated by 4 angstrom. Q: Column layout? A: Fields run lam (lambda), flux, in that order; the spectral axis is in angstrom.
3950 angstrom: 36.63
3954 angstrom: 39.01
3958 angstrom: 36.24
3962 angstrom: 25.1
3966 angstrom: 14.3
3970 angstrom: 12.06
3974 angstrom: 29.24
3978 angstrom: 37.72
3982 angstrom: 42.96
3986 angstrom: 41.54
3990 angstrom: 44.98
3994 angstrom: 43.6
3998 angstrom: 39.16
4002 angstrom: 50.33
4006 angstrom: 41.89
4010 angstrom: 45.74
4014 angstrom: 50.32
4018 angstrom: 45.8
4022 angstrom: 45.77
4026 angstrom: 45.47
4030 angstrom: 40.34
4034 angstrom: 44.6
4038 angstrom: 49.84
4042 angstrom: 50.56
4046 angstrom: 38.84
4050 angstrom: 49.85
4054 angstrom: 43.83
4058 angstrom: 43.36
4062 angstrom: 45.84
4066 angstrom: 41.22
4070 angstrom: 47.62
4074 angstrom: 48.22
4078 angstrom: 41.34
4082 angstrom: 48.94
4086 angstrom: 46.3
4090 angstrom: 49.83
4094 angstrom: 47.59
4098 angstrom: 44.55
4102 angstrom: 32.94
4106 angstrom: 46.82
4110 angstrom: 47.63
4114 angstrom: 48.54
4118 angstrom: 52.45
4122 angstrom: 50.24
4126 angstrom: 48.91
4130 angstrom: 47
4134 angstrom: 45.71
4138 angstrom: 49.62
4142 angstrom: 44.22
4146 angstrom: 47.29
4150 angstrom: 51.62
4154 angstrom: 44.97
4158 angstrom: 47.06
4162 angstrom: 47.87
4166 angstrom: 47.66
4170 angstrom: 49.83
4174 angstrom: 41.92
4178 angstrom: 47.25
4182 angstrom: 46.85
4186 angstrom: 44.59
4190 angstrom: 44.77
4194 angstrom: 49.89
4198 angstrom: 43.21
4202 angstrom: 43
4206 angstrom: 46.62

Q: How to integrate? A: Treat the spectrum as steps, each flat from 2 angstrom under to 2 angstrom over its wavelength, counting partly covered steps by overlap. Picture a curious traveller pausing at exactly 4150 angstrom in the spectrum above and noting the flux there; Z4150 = 51.62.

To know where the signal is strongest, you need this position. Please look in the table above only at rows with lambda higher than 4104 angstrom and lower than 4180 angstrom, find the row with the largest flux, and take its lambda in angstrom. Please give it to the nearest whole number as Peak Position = 4118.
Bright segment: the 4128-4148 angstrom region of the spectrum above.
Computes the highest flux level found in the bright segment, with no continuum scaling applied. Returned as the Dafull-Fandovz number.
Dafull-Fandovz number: 49.62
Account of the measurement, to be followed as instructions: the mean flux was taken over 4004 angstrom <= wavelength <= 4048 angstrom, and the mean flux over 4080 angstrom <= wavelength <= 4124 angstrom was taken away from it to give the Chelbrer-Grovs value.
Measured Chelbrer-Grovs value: -1.5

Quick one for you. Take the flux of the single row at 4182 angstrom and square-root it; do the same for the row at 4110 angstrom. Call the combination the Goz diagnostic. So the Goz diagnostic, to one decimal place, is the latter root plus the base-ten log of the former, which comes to 7.7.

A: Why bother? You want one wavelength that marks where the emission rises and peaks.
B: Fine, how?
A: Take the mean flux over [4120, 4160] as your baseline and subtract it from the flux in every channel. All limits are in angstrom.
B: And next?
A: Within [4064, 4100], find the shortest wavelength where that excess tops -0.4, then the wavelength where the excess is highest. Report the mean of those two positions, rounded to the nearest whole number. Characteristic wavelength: 4080 angstrom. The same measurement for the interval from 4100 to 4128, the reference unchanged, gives 4114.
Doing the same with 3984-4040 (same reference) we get 4002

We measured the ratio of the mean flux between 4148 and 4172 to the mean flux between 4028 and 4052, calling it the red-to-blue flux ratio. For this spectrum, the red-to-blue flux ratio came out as 1.05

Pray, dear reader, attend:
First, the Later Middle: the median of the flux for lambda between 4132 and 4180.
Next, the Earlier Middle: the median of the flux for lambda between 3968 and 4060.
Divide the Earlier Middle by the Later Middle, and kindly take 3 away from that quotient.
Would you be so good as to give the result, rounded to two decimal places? -2.07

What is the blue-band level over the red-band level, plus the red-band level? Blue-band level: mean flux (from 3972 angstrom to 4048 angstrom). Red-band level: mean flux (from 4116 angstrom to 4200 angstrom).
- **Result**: 48.2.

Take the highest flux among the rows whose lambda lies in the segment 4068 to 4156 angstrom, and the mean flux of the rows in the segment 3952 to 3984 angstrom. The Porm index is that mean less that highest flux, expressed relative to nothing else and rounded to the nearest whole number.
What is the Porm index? -23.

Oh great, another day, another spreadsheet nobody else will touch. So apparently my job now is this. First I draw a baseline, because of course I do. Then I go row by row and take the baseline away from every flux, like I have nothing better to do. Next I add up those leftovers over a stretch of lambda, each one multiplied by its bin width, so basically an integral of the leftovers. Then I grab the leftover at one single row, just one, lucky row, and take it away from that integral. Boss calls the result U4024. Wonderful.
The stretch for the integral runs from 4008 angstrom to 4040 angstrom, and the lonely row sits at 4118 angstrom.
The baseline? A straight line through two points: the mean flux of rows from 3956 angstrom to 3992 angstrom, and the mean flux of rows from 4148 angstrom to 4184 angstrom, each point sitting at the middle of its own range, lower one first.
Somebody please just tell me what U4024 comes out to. 322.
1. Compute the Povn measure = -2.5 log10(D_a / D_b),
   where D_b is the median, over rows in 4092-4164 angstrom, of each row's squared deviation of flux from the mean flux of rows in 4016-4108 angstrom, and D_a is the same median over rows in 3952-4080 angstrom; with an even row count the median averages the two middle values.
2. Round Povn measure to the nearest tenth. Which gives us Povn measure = -1.0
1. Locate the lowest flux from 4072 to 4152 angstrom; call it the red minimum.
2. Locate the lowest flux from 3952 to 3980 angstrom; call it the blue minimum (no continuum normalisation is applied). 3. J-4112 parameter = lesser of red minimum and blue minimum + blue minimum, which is 24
